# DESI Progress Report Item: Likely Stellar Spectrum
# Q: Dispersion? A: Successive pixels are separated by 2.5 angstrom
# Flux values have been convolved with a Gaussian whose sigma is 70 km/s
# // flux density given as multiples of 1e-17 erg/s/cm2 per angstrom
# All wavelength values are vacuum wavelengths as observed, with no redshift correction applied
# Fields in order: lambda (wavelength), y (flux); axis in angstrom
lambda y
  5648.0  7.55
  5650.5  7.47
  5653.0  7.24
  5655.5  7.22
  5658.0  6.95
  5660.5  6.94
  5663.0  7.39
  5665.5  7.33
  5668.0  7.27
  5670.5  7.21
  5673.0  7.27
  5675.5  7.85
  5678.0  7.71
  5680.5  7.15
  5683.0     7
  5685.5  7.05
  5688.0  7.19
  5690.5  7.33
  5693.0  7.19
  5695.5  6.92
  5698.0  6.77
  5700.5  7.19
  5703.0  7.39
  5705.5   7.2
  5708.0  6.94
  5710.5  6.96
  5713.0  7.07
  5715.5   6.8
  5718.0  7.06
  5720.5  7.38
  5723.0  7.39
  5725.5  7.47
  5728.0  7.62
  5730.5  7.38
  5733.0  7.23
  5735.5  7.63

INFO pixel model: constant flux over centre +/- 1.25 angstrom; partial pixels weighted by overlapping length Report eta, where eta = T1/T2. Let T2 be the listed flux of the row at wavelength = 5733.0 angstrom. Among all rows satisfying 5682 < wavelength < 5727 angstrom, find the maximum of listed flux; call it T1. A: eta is 1.03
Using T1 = 7.47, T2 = 7.23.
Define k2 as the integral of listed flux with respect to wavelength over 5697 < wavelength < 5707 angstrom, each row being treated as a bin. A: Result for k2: 71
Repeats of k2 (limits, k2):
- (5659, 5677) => 132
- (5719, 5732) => 97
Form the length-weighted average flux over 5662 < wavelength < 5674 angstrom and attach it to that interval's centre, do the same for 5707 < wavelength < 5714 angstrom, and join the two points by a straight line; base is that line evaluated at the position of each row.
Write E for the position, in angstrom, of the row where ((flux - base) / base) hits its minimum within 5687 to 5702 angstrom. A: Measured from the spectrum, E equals 5698.0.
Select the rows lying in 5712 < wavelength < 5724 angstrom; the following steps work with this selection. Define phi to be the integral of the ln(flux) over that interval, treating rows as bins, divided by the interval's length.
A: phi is 1.96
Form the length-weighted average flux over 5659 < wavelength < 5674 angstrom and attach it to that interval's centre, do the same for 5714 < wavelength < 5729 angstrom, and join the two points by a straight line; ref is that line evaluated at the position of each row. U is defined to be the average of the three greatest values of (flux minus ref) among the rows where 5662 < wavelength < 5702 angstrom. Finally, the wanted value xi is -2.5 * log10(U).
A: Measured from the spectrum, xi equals 1.0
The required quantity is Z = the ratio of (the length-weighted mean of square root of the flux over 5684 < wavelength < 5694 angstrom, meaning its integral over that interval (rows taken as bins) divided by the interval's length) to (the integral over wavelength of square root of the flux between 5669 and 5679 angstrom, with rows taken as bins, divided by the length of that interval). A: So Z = 0.98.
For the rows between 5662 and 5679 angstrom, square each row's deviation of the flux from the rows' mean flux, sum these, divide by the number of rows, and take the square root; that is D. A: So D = 0.23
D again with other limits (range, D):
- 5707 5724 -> 0.21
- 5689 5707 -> 0.20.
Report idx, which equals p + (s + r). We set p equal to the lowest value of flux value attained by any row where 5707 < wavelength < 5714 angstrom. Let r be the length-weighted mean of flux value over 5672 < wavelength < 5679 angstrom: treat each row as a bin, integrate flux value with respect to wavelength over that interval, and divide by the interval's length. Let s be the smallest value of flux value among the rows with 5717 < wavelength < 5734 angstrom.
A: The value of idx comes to 21.6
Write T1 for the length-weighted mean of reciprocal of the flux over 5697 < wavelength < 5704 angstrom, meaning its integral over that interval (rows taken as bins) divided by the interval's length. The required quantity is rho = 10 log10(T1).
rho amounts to -8.52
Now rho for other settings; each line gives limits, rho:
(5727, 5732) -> -8.74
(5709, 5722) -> -8.48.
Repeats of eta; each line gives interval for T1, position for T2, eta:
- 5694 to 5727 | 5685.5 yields 1.06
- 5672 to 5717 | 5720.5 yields 1.06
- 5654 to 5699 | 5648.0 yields 1.04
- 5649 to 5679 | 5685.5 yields 1.11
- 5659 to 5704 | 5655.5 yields 1.09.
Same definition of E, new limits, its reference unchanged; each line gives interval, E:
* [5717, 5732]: 5718.0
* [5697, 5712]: 5698.0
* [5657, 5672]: 5658.0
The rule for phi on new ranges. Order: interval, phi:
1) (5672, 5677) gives 2.03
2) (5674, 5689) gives 1.99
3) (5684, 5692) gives 1.97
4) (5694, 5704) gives 1.95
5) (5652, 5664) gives 1.97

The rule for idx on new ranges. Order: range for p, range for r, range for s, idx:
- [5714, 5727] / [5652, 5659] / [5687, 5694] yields 21.1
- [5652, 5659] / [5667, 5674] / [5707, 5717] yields 21.0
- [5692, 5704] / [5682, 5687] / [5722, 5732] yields 21.2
